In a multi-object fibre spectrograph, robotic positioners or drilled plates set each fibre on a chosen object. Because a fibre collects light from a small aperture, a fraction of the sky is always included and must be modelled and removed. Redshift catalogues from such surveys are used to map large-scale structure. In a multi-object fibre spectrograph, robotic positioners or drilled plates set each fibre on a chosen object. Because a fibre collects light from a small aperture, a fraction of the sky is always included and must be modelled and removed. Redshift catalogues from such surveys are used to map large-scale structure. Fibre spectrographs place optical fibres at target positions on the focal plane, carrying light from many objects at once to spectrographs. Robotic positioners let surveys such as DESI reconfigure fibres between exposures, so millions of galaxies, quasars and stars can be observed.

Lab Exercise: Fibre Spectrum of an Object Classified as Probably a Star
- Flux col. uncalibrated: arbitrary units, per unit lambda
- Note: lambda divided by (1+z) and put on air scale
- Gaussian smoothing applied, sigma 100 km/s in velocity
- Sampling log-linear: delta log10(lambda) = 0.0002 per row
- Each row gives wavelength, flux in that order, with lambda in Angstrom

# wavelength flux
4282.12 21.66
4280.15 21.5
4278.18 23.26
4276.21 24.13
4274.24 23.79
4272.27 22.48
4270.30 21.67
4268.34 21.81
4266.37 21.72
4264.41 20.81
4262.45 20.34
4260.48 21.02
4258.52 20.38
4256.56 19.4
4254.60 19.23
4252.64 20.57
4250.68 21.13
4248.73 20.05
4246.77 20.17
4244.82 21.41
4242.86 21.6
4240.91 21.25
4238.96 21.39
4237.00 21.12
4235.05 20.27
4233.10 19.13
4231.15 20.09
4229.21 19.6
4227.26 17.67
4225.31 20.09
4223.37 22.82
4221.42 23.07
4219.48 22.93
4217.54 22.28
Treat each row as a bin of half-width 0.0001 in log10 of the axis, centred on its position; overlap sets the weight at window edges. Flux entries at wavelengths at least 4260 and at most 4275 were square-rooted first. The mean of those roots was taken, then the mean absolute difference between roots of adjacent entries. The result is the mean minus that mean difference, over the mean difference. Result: 68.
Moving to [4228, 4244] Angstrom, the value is 67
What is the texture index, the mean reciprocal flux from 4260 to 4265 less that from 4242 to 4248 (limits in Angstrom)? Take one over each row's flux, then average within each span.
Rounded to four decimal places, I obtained 0.0007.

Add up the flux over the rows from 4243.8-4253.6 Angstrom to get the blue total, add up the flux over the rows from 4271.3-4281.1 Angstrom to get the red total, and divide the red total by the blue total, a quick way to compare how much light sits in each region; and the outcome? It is 1.1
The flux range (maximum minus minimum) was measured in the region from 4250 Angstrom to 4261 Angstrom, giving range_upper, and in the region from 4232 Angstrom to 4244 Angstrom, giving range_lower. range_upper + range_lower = 4.37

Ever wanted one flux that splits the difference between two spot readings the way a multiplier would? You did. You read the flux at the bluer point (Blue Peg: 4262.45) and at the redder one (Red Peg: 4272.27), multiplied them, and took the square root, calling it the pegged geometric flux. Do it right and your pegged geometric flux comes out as 21.4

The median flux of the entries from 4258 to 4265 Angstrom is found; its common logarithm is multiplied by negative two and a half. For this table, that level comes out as -3.28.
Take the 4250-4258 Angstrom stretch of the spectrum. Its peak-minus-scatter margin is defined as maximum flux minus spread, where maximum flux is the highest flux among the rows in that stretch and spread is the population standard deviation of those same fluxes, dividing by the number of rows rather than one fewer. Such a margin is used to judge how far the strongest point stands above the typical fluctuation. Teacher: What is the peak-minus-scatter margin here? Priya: 20.3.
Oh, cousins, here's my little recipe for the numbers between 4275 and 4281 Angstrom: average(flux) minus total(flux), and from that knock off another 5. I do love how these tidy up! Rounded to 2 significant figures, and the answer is -51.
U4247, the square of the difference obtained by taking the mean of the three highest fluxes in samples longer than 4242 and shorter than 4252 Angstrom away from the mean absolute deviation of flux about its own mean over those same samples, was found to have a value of 431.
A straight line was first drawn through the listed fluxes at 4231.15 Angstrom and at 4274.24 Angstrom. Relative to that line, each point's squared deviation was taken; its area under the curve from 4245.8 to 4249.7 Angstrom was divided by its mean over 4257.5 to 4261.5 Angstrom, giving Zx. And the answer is 2.3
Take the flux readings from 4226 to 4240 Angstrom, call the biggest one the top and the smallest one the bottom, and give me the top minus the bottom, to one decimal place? 3.7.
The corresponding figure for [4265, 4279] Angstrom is 2.5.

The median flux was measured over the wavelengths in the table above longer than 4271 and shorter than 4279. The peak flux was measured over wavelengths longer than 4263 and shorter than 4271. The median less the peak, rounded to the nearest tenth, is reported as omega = 1.7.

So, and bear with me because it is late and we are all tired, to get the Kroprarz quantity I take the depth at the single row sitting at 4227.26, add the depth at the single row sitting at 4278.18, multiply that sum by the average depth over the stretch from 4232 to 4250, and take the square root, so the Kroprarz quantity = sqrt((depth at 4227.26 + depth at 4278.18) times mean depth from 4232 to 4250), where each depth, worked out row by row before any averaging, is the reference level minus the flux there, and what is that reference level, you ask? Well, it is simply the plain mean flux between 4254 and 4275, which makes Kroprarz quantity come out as 0.78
